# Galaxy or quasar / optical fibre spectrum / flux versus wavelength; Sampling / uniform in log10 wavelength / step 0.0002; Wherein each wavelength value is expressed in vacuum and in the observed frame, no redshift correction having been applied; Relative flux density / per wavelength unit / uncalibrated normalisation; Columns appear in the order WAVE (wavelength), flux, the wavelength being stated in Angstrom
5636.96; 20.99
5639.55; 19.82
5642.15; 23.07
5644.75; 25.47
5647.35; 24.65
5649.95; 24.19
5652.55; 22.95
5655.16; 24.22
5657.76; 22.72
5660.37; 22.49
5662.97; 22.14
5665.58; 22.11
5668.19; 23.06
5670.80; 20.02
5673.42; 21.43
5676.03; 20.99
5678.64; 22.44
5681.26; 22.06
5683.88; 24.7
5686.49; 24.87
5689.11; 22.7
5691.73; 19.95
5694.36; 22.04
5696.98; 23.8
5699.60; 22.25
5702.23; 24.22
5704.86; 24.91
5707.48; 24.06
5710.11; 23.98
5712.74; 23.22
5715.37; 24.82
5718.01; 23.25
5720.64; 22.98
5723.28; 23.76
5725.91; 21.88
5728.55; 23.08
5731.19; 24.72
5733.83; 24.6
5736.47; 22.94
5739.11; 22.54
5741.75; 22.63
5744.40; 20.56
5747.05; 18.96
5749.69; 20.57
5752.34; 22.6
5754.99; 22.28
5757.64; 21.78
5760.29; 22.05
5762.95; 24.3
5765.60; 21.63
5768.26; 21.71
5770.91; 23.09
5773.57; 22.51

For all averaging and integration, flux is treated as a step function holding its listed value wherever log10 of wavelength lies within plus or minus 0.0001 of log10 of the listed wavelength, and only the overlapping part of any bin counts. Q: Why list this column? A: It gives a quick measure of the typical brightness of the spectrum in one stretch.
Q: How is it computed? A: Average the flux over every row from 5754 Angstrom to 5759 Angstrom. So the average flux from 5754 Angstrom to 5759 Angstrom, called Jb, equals 22.0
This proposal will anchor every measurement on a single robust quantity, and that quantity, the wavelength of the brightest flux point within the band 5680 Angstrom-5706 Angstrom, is 5704.86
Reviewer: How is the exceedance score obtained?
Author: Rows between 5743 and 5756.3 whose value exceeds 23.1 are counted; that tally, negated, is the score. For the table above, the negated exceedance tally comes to 0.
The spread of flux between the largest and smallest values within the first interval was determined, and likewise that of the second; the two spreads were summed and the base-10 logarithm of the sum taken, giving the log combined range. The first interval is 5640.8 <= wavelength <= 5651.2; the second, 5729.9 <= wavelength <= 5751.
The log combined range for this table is 0.91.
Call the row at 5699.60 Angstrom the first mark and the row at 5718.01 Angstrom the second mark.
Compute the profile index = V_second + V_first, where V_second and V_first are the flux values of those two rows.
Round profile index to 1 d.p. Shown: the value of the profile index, 45.5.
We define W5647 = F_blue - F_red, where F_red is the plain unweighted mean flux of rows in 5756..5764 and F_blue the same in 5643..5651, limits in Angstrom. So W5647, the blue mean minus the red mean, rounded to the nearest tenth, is 2.1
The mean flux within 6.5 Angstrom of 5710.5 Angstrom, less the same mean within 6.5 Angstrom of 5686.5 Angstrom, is 1.3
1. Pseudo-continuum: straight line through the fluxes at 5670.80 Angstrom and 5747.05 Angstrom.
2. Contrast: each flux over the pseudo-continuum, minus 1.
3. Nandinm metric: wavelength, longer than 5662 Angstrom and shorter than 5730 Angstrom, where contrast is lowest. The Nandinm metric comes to 5670.80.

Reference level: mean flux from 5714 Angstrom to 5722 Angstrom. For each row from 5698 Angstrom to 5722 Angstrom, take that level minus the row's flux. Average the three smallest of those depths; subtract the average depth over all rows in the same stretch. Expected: -0.91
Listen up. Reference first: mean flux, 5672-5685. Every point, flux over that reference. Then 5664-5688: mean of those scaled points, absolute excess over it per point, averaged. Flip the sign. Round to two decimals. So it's -0.05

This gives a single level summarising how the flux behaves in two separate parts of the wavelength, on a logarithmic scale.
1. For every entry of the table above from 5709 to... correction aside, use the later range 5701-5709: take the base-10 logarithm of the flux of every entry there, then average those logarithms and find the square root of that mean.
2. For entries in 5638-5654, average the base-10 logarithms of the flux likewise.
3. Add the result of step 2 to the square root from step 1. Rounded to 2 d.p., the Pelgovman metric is 2.54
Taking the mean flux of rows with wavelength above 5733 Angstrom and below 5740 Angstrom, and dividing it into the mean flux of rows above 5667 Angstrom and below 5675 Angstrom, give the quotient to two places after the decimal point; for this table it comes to 0.92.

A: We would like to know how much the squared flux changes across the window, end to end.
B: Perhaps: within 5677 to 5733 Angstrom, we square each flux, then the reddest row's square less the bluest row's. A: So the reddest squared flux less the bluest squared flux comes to 108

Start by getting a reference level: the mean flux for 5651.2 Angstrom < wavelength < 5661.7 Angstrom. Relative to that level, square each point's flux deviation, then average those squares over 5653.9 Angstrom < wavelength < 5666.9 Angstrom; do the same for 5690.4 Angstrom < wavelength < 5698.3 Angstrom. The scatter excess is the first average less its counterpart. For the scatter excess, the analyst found -3.1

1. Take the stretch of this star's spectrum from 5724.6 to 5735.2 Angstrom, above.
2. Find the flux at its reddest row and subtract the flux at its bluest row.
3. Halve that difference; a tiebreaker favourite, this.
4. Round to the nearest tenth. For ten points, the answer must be 1.4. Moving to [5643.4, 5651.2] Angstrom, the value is -0.6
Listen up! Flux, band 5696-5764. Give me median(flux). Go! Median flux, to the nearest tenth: 23.0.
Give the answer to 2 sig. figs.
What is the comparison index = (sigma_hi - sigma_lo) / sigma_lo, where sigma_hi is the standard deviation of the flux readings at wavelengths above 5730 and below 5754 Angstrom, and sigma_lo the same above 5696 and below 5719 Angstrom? 1.3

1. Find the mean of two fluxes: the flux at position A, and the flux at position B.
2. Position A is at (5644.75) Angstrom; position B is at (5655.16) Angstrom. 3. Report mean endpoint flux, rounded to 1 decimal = 24.8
